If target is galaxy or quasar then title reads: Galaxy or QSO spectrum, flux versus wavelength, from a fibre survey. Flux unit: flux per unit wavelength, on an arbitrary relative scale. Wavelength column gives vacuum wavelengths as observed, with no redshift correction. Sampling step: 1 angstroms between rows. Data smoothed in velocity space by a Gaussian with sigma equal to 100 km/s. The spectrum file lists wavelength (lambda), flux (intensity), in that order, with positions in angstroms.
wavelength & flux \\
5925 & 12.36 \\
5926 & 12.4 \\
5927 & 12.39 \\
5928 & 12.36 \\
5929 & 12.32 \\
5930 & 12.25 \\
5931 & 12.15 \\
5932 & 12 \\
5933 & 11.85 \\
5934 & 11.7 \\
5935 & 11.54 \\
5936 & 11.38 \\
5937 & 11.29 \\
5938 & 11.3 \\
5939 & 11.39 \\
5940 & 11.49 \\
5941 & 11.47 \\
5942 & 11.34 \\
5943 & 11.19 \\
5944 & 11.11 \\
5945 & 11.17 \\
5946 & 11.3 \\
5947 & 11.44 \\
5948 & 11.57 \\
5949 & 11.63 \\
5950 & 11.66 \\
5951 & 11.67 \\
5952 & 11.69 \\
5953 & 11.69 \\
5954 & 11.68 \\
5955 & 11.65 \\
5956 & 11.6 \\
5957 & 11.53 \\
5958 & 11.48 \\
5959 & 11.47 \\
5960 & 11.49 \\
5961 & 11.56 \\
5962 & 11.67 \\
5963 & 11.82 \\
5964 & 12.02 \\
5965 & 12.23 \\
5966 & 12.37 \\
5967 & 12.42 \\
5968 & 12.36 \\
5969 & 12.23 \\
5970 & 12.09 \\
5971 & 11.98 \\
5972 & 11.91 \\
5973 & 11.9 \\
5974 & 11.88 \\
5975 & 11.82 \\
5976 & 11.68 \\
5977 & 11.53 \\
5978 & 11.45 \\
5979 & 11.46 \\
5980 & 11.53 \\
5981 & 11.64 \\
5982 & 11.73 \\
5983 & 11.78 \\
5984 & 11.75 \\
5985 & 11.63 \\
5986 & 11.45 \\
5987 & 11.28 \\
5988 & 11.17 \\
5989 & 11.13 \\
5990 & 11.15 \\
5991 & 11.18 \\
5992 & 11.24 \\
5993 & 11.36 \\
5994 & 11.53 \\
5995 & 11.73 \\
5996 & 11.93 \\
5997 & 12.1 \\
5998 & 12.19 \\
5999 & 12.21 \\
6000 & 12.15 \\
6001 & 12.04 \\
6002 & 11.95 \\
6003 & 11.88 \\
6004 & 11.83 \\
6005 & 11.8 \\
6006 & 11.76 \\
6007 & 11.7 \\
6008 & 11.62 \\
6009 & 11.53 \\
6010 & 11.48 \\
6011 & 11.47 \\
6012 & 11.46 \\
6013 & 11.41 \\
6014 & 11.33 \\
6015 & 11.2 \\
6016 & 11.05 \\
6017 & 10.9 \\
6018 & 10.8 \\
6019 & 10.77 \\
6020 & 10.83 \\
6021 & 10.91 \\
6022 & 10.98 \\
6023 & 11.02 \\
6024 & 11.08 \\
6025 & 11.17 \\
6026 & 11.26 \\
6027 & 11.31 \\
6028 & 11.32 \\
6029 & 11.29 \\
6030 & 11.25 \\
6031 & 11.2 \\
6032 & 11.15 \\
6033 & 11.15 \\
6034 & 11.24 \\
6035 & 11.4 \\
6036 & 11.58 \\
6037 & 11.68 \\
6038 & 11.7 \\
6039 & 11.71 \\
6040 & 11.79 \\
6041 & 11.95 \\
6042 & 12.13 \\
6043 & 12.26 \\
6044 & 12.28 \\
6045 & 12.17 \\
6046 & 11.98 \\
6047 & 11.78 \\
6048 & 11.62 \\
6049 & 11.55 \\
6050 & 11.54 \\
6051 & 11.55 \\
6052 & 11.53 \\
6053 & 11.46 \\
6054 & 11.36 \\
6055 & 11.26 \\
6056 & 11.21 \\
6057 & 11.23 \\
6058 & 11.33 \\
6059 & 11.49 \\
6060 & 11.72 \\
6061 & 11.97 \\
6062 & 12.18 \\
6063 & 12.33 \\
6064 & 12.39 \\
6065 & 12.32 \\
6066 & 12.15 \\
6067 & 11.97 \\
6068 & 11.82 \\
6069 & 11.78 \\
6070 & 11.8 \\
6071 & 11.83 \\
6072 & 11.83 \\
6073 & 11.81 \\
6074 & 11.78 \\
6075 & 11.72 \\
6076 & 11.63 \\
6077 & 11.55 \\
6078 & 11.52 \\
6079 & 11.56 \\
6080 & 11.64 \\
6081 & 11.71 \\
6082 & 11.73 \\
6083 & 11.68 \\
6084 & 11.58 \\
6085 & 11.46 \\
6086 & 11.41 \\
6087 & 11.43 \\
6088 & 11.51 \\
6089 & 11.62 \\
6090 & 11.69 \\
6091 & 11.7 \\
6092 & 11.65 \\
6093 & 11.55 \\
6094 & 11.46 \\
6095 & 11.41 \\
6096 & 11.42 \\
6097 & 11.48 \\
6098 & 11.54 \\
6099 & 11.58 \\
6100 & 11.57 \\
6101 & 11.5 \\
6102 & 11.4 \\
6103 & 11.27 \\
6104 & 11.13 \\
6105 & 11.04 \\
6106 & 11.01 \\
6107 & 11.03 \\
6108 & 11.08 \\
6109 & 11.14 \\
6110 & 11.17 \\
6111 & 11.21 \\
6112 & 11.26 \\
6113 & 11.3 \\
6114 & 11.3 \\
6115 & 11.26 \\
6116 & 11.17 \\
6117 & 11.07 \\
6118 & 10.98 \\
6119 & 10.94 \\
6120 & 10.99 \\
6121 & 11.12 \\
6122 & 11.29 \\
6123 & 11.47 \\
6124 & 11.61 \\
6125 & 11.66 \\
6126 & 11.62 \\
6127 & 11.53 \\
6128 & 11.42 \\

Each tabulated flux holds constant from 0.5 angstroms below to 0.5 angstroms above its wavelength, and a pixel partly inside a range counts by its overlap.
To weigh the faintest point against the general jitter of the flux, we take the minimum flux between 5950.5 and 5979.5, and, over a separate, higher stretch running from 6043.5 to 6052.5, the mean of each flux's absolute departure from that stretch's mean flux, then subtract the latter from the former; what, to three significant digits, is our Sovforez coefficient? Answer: 11.2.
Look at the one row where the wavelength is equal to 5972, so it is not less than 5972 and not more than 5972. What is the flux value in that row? 11.91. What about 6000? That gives 12.15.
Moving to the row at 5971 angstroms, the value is 11.98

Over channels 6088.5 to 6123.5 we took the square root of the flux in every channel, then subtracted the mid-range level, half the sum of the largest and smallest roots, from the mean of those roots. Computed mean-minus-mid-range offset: -0.0014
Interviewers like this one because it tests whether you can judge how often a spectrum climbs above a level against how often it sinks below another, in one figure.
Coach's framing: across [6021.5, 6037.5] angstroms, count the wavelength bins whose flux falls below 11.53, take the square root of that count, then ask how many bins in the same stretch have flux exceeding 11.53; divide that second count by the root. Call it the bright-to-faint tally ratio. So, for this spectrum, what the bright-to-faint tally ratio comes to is 0.5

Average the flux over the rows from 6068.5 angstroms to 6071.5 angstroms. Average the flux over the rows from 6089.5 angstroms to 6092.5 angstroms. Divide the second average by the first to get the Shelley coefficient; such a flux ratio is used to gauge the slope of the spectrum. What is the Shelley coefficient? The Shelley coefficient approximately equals 0.99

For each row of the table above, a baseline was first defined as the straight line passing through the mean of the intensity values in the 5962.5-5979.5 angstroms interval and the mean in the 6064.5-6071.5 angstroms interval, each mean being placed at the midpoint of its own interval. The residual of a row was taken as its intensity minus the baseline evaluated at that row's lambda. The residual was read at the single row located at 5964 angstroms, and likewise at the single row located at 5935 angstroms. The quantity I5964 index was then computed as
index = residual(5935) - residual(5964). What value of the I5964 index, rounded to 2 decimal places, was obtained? -0.48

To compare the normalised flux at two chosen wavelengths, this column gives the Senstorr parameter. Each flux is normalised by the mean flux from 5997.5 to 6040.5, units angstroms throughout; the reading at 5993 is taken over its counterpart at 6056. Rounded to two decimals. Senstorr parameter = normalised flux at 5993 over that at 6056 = 1.01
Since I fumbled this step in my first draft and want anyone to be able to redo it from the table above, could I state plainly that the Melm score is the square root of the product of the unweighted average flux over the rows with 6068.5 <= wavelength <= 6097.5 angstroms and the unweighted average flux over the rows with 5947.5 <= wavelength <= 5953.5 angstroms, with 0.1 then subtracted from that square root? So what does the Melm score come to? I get 11.5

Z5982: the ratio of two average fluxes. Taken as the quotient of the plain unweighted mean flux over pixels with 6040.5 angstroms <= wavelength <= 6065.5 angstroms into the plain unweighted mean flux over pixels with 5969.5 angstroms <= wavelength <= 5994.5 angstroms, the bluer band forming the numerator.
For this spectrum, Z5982 0.98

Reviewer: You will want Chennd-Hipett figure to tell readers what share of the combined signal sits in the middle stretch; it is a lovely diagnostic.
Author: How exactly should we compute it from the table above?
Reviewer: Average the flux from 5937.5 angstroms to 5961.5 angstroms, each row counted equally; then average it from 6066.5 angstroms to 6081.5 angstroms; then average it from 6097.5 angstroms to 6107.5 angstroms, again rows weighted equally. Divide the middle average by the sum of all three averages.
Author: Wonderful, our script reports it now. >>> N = 0.340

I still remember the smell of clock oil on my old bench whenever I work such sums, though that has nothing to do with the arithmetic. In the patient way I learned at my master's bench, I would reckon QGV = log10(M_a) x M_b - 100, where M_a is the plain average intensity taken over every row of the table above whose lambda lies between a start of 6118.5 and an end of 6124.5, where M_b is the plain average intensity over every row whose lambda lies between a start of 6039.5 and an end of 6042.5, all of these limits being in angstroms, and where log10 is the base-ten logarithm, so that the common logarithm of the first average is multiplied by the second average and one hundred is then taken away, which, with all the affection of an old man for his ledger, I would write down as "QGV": -87.4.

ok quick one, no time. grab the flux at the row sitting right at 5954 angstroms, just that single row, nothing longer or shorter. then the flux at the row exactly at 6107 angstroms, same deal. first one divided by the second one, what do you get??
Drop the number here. 1.06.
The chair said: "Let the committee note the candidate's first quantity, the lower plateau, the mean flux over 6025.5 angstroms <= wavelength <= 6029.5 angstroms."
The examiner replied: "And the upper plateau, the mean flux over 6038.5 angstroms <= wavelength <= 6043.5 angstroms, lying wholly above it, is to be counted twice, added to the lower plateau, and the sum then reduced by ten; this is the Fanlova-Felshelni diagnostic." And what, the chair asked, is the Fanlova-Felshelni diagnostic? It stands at 25.2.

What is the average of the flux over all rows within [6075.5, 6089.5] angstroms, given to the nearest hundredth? 11.57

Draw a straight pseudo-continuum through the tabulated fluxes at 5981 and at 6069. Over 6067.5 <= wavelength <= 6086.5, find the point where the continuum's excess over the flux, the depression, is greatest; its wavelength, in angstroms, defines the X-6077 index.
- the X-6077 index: 6086 angstroms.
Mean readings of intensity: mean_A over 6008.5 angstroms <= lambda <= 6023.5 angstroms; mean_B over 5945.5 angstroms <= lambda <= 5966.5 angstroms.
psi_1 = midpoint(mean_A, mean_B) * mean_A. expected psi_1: 127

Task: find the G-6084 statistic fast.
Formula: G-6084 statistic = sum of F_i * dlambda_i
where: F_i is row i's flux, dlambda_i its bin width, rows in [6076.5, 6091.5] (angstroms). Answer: 173.8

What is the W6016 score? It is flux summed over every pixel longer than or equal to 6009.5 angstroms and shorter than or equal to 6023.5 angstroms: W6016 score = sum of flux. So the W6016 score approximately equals 156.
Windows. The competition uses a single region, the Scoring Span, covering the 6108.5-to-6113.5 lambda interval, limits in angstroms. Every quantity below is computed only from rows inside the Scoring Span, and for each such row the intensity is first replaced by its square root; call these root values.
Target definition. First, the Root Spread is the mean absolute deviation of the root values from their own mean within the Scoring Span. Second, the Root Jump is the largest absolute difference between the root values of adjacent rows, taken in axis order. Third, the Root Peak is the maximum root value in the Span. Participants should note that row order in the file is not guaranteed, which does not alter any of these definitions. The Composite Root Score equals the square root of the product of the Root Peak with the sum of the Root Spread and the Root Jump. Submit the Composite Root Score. 0.225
